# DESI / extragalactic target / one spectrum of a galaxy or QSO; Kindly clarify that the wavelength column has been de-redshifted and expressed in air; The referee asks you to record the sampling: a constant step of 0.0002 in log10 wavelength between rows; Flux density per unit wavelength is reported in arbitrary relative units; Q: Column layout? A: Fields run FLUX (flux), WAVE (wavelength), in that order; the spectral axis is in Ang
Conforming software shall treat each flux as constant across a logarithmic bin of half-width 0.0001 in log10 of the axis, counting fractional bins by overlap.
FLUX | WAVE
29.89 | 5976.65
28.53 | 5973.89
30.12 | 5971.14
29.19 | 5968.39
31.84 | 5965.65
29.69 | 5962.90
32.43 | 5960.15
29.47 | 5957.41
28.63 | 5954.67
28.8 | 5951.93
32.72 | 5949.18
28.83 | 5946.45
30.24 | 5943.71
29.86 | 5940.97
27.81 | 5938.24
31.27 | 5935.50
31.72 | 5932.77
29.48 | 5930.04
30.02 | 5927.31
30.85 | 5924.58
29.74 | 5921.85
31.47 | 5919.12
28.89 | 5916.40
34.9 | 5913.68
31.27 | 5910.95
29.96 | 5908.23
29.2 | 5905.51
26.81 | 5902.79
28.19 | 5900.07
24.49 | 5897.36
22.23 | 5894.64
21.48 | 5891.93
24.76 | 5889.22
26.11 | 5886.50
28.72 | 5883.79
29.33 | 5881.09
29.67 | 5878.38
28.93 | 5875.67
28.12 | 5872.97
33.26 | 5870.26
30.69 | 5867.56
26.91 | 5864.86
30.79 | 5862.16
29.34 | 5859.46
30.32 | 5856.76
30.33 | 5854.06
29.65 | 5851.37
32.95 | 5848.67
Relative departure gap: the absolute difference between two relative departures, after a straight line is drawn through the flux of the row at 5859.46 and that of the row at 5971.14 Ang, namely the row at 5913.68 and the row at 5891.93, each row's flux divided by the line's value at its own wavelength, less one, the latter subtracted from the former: 0.45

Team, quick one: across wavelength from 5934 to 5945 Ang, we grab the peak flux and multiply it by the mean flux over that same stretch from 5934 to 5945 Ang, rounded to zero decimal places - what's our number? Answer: 932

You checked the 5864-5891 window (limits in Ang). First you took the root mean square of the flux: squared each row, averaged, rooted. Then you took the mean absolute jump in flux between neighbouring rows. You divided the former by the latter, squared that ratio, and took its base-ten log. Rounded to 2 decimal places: 2.32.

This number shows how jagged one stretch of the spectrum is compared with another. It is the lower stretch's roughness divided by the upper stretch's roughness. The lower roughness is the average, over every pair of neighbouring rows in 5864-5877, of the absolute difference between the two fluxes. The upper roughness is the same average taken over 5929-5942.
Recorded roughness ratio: 1.5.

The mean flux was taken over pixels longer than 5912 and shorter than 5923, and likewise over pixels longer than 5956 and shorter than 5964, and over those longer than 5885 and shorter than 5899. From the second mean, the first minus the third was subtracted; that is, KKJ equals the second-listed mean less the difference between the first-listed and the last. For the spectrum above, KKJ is 23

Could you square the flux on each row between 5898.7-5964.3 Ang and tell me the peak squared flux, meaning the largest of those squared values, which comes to 1218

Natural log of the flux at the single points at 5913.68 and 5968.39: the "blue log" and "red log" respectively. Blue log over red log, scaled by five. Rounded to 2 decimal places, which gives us 5.26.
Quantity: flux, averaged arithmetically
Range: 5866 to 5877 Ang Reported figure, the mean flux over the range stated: 30.2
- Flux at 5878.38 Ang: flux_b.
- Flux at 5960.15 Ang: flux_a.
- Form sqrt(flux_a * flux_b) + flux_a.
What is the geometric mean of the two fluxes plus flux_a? 63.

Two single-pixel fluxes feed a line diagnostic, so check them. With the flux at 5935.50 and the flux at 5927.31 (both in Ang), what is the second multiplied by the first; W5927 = 939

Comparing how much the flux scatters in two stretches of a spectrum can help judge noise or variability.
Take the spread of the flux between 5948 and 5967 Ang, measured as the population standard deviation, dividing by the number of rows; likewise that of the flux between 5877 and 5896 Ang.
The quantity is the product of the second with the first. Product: 5.1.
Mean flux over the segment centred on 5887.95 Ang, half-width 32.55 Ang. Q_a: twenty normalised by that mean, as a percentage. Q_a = 70.0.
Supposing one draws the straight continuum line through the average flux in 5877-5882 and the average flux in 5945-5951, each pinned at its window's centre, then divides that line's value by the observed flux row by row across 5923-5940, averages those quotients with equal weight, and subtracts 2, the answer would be -0.99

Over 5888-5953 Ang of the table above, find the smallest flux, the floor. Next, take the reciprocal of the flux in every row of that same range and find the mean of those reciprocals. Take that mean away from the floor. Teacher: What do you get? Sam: 21.4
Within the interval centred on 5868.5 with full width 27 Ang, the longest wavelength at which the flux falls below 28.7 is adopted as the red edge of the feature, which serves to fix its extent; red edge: 5872.97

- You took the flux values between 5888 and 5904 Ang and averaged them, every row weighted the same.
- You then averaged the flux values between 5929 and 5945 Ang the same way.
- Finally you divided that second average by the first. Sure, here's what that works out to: 1.22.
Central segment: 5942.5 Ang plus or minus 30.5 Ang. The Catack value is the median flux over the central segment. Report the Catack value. 29.9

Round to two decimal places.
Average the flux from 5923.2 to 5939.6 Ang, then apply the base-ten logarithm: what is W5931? 1.48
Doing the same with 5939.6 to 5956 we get 1.47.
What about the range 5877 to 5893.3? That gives 1.43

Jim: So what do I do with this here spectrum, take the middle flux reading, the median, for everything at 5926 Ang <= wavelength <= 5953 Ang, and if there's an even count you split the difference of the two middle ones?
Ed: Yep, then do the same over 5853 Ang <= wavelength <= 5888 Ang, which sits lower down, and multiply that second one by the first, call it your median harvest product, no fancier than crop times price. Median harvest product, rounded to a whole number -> 878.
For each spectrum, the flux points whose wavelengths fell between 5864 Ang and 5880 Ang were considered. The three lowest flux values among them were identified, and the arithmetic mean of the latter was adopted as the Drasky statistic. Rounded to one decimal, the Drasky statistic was 28.0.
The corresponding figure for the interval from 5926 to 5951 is 28.7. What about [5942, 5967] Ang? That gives 28.8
